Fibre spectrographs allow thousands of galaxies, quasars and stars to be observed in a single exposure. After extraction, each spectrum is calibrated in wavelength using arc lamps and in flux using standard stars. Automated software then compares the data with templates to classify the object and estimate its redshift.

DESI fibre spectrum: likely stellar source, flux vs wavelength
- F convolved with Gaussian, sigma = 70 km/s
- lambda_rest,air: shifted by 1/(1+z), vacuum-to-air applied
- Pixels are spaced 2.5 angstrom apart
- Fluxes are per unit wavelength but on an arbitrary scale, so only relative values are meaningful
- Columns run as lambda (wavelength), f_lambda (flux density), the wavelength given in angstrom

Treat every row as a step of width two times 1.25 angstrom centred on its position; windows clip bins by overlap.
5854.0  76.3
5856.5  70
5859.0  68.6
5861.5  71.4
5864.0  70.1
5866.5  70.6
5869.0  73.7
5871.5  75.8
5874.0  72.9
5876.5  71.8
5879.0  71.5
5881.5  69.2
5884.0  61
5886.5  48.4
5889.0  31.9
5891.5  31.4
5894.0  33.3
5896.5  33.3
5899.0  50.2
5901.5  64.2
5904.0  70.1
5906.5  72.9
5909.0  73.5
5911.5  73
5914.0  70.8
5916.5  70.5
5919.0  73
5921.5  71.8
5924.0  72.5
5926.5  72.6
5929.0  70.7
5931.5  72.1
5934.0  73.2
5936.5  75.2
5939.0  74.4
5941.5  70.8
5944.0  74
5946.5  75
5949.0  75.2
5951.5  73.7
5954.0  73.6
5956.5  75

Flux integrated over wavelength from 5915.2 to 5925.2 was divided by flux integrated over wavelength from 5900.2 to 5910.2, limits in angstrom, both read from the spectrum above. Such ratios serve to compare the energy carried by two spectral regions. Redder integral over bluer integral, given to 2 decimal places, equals 1.03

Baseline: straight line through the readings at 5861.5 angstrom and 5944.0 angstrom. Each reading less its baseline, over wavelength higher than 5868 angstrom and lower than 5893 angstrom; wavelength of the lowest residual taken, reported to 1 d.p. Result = 5891.5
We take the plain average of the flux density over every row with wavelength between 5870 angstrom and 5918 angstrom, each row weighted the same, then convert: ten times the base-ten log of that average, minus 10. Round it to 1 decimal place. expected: 7.8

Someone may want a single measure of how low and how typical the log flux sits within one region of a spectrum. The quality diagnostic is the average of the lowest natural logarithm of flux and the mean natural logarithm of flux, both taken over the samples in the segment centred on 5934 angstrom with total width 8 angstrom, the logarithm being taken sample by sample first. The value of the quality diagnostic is 4.29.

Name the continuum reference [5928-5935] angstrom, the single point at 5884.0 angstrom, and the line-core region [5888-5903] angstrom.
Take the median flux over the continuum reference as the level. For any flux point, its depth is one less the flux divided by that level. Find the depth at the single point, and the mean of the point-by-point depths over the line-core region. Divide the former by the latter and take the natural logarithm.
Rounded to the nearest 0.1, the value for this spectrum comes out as -1.0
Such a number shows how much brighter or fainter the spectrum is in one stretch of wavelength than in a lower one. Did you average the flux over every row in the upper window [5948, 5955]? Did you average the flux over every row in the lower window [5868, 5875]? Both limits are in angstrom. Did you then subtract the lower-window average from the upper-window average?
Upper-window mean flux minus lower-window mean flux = 0.0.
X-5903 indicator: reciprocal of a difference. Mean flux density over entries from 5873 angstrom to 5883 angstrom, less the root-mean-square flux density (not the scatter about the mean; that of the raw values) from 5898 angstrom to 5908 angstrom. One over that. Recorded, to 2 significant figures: 0.16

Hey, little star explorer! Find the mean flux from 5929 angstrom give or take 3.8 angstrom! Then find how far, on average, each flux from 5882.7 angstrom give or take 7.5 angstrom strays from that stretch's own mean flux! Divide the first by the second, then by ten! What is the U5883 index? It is 0.6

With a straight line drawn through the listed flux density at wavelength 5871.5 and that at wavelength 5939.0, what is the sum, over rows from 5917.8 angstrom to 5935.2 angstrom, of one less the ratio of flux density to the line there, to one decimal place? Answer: 0.2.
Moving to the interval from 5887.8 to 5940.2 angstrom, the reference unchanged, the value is 3.2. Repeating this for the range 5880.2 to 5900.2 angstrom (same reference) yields 3.2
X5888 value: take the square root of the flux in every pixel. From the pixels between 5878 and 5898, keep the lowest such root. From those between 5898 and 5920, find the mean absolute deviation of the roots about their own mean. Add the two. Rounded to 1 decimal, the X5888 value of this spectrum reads 5.9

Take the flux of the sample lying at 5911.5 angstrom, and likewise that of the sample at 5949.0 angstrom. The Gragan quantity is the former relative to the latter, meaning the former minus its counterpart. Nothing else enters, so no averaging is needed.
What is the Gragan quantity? -2.2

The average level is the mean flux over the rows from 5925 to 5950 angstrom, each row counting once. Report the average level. 73.3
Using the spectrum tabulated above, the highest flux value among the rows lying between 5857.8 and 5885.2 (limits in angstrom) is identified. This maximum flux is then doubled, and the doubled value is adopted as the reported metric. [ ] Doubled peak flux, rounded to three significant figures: 152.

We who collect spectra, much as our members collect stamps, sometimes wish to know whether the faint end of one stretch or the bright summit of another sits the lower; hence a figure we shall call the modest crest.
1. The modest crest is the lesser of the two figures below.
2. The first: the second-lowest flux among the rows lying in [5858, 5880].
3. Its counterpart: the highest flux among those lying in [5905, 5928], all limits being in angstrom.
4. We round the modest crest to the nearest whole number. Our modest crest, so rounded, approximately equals 70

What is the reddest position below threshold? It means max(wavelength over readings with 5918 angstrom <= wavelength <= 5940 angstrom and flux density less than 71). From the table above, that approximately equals 5929.0 angstrom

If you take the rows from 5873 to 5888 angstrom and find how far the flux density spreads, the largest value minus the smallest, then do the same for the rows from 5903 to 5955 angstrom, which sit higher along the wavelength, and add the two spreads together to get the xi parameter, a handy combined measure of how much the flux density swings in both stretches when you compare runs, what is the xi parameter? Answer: 30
